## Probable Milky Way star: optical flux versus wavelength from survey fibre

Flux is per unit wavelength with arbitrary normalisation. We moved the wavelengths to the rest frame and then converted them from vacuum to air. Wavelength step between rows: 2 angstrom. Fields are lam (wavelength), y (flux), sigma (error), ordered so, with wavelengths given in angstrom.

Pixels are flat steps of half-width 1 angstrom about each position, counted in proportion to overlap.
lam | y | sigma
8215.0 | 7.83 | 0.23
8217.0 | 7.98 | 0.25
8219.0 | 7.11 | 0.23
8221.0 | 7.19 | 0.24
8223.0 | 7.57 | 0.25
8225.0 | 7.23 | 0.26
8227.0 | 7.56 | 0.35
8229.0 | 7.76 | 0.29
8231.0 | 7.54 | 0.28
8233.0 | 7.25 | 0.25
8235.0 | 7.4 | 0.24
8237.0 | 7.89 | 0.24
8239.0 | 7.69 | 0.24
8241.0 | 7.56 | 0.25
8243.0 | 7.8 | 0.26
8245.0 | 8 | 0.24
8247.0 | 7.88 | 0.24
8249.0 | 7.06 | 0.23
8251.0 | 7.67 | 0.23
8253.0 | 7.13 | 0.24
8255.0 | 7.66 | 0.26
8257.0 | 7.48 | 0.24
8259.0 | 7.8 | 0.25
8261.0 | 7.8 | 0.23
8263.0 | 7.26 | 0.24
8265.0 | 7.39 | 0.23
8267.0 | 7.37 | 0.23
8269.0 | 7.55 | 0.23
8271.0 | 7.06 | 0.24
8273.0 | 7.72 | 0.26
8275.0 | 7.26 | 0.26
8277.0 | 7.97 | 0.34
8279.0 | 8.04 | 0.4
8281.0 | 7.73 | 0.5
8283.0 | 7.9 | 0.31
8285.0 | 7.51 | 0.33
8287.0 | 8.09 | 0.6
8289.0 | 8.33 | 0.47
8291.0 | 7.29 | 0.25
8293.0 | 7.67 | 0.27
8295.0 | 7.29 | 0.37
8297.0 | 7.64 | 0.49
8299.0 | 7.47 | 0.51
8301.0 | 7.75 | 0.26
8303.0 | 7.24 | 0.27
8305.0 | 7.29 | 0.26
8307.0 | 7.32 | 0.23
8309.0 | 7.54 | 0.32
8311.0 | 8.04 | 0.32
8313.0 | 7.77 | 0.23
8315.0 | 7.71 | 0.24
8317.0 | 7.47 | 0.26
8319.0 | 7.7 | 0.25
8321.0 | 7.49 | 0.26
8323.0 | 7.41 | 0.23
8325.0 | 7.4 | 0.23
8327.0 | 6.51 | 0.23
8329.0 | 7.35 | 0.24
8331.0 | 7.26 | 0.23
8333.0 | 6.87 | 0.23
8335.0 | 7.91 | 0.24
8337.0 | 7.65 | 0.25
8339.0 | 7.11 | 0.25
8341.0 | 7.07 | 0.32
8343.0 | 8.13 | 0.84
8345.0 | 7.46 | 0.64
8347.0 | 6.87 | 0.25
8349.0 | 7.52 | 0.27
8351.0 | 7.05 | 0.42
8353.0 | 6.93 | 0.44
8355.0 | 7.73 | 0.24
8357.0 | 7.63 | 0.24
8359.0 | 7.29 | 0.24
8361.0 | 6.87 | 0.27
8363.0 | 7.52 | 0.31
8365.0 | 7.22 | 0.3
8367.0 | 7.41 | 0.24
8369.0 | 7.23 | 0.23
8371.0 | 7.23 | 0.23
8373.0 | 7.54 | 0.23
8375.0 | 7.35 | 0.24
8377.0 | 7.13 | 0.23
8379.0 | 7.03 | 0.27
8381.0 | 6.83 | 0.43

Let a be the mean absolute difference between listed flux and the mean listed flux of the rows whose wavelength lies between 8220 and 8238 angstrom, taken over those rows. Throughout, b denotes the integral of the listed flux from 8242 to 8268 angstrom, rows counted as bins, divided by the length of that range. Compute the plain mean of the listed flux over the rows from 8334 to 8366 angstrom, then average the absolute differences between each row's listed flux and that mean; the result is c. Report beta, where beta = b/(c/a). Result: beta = 4.6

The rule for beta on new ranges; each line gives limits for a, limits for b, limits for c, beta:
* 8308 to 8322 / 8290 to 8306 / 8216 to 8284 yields 4.5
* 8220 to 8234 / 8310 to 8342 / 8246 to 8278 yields 5.5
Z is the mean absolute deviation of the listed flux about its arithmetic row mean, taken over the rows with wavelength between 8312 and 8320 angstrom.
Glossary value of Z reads 0.10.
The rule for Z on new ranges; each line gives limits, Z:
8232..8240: 0.23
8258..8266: 0.24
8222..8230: 0.15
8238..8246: 0.14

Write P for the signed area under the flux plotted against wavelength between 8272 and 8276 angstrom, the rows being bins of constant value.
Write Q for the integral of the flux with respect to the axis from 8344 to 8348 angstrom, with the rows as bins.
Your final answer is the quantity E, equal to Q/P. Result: 0.96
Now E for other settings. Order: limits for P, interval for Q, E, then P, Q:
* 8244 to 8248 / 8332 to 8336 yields 0.93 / 31.8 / 29.6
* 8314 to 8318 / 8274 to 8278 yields 1.00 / 30.4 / 30.5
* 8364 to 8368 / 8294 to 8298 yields 1.02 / 29.3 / 29.9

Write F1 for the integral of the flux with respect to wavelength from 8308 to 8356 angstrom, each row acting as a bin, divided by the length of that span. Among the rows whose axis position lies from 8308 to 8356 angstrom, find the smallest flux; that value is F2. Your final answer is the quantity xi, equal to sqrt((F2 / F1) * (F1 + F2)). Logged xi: 3.50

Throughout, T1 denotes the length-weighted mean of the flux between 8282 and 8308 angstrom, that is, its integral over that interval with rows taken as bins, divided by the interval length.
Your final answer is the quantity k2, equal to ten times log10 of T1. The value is 8.81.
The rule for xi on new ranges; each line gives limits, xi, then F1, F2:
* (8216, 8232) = 3.72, 7.49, 7.11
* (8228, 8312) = 3.69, 7.60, 7.06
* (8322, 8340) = 3.51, 7.27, 6.51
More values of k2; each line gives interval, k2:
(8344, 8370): 8.63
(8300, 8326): 8.78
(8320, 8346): 8.67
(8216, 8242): 8.76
